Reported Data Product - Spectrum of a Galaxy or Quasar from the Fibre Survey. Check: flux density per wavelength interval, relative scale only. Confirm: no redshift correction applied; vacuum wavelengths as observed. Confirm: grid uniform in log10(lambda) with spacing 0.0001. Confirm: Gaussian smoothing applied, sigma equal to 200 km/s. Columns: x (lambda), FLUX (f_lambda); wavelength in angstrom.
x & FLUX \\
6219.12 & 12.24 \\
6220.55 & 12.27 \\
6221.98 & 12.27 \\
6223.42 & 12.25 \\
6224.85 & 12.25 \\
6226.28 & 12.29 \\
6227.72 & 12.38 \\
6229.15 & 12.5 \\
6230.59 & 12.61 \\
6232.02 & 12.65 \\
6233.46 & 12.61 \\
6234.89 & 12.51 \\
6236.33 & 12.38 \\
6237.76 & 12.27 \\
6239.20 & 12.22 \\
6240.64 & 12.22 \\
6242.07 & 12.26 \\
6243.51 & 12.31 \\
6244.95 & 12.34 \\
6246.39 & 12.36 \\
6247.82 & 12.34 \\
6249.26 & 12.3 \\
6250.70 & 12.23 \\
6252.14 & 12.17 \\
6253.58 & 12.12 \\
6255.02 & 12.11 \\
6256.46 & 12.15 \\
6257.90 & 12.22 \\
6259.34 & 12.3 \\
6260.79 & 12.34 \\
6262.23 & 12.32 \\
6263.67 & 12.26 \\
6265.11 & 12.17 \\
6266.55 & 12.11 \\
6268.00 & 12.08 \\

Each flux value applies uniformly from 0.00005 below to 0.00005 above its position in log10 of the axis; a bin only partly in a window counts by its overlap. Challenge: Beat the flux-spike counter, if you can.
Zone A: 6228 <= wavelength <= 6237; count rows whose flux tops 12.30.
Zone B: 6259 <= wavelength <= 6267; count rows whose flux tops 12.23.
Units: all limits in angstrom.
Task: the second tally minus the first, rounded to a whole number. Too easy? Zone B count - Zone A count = -2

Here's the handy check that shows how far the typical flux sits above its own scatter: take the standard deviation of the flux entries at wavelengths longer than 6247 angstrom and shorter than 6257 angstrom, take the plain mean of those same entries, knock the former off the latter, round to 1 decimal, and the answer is 12.1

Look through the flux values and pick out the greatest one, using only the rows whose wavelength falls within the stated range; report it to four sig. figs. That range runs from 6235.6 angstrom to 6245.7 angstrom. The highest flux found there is 12.38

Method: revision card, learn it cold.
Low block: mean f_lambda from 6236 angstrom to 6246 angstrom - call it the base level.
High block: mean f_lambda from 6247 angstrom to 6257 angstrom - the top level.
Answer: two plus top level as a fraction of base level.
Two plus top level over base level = 2.99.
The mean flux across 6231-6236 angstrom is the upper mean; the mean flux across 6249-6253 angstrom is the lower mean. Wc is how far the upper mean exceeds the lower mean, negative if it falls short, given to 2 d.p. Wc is 0.36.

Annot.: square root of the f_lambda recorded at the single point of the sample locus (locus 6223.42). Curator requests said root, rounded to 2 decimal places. 3.50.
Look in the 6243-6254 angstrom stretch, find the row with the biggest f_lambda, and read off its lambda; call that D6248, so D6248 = 6246.39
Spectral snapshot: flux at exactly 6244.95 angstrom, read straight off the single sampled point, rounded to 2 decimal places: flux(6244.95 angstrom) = 12.34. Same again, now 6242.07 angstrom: 12.26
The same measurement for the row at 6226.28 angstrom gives 12.29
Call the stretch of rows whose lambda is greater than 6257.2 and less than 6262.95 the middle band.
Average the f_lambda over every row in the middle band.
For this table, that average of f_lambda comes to 12.3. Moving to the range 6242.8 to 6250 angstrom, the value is 12.3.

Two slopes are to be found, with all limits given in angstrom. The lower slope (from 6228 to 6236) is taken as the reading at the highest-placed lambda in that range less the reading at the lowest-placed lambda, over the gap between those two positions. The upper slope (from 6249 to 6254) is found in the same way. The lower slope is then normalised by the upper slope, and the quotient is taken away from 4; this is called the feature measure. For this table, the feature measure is 4.0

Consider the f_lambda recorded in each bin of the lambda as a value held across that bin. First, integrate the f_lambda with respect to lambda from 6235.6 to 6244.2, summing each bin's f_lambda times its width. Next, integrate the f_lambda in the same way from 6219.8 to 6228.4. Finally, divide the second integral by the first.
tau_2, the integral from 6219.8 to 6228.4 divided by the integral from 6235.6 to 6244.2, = 1.00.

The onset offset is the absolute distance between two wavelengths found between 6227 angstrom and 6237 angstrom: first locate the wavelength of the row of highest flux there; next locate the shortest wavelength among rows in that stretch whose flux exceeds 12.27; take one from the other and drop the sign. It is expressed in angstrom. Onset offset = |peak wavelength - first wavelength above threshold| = 4.3 angstrom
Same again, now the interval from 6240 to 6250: 2.9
